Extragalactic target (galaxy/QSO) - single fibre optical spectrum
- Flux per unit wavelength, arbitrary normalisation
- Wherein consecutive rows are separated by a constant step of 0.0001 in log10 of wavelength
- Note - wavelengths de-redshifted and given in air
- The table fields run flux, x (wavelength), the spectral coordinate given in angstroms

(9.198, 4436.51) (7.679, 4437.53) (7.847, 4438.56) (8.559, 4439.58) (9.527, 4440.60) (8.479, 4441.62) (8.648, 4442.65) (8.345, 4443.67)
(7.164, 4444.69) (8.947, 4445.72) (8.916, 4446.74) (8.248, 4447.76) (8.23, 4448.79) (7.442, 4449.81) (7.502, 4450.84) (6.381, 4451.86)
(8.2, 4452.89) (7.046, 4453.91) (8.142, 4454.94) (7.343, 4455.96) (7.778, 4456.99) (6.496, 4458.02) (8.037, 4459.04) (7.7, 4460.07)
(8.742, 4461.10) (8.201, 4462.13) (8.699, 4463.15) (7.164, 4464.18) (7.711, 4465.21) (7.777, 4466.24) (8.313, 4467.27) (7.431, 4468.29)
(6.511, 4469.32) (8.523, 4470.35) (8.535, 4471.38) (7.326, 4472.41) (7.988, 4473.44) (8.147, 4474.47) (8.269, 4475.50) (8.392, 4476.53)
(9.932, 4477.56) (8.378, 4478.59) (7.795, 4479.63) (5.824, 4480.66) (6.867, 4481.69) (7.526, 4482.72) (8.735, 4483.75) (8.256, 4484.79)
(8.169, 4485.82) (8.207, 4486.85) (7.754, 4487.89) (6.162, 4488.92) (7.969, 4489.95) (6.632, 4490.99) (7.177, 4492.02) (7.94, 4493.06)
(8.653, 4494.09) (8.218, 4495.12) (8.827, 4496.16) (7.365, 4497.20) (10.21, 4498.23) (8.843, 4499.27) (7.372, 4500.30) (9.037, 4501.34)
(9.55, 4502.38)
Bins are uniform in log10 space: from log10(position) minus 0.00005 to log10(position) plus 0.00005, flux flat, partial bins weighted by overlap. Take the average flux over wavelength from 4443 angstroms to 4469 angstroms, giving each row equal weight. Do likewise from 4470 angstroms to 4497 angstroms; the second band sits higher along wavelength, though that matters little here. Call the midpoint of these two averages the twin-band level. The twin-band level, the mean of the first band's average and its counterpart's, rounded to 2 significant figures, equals 7.9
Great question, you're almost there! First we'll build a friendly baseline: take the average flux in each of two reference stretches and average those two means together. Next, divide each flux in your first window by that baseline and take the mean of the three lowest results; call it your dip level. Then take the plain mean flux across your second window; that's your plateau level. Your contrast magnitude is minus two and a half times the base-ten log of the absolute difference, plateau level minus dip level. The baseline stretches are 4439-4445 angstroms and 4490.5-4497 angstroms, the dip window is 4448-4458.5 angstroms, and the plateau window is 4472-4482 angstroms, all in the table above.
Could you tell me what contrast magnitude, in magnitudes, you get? -2.13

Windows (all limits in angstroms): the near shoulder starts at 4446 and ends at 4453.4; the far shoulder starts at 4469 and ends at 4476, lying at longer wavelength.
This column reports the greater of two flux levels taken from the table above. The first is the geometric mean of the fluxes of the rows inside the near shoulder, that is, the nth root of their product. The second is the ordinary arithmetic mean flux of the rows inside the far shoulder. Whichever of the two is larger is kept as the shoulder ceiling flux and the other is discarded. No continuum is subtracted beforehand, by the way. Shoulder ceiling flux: 7.9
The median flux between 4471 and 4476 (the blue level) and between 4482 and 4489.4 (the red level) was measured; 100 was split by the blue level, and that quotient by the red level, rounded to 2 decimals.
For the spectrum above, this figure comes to 1.50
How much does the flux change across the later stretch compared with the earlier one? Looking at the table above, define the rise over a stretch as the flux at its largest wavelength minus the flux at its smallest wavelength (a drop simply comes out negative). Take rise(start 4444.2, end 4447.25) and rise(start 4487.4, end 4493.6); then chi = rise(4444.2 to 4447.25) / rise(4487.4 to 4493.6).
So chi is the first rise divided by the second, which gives 9.4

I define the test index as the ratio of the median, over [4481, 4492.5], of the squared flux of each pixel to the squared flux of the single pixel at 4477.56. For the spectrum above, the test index 0.61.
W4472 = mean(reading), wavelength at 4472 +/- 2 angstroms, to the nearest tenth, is 8.1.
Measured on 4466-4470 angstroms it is 7.5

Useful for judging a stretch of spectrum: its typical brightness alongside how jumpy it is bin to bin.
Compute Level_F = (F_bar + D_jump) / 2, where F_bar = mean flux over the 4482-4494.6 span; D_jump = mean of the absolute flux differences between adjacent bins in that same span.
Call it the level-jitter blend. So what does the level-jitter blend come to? 4.29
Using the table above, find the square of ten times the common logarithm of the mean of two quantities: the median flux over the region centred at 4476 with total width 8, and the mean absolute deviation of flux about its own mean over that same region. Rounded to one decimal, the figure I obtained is 40.6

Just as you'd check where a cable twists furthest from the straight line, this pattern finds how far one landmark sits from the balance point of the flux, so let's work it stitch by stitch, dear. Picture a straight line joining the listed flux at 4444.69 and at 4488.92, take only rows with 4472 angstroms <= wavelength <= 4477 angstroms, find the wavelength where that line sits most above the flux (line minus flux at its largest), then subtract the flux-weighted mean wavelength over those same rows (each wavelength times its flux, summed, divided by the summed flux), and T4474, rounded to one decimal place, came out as -2.1 angstroms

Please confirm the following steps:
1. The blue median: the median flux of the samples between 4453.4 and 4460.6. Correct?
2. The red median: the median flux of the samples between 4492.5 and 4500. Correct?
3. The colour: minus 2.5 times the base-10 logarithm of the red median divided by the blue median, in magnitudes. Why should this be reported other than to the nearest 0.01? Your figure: -0.13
